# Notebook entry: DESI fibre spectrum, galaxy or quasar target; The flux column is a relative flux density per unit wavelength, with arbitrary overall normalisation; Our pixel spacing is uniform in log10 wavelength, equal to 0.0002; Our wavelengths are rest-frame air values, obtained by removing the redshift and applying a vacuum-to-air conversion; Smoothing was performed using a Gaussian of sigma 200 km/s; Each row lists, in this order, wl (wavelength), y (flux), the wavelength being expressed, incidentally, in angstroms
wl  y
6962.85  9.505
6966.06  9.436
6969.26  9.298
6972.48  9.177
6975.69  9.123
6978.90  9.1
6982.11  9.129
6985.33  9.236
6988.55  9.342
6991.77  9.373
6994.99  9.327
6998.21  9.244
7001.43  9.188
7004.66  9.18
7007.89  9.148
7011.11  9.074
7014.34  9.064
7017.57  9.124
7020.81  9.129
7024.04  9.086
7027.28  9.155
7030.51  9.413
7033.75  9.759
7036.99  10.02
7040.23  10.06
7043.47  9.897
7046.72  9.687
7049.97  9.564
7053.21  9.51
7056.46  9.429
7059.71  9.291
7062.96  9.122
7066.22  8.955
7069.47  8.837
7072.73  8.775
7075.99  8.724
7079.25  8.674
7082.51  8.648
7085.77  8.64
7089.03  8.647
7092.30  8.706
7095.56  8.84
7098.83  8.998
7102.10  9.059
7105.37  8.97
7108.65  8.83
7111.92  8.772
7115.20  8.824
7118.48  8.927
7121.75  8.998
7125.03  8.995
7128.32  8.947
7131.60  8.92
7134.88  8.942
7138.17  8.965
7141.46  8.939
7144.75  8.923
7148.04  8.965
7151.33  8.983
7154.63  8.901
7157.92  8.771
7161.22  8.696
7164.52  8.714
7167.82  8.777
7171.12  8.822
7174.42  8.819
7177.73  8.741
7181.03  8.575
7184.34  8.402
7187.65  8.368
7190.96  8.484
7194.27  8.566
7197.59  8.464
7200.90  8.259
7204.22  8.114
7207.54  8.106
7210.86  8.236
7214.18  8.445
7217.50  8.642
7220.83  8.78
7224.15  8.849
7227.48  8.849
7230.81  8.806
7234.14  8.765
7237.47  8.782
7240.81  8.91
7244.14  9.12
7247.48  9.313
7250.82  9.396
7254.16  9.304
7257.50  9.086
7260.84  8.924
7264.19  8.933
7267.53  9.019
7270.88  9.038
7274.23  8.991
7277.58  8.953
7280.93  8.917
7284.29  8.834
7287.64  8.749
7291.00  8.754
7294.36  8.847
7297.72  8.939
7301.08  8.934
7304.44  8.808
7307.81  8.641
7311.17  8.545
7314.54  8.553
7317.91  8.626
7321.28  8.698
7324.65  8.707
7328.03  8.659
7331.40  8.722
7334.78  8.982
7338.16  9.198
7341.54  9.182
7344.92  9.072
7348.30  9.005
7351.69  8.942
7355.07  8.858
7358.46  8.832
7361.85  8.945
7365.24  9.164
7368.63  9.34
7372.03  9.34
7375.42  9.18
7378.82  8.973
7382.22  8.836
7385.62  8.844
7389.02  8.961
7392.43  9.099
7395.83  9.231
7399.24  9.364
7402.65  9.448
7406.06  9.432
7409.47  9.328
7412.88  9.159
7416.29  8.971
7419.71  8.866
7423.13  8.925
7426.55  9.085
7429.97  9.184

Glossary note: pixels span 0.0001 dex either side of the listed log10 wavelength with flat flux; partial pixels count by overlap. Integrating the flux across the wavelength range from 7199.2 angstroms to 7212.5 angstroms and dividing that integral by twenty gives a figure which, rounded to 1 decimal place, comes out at 5.4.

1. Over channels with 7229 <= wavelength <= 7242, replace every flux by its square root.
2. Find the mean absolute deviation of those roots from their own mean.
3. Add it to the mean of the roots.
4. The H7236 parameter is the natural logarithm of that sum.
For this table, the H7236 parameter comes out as 1.09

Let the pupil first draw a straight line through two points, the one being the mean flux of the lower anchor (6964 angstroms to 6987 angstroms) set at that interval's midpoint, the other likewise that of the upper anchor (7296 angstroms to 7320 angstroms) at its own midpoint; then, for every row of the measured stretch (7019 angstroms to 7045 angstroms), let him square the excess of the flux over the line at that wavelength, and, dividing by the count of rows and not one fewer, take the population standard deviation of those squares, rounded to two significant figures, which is 0.35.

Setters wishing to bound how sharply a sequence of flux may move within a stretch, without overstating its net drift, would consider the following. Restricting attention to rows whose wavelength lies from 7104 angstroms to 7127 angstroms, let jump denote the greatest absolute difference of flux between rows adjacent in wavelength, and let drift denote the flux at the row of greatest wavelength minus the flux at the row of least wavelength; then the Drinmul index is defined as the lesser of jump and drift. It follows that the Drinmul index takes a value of 0.0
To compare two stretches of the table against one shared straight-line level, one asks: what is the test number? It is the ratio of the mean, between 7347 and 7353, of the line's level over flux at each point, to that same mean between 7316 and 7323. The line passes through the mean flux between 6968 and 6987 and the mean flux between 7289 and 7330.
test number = 0.96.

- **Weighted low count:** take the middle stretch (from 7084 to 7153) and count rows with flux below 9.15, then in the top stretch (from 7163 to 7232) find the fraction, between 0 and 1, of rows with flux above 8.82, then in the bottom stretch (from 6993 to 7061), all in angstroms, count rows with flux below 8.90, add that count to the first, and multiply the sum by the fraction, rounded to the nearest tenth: 3.0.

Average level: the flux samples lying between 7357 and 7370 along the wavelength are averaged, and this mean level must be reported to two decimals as 9.07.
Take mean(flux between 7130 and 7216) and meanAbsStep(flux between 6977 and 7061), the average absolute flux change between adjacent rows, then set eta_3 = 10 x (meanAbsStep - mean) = -85.5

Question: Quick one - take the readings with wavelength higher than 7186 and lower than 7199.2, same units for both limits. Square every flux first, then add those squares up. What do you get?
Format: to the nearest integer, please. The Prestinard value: 287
